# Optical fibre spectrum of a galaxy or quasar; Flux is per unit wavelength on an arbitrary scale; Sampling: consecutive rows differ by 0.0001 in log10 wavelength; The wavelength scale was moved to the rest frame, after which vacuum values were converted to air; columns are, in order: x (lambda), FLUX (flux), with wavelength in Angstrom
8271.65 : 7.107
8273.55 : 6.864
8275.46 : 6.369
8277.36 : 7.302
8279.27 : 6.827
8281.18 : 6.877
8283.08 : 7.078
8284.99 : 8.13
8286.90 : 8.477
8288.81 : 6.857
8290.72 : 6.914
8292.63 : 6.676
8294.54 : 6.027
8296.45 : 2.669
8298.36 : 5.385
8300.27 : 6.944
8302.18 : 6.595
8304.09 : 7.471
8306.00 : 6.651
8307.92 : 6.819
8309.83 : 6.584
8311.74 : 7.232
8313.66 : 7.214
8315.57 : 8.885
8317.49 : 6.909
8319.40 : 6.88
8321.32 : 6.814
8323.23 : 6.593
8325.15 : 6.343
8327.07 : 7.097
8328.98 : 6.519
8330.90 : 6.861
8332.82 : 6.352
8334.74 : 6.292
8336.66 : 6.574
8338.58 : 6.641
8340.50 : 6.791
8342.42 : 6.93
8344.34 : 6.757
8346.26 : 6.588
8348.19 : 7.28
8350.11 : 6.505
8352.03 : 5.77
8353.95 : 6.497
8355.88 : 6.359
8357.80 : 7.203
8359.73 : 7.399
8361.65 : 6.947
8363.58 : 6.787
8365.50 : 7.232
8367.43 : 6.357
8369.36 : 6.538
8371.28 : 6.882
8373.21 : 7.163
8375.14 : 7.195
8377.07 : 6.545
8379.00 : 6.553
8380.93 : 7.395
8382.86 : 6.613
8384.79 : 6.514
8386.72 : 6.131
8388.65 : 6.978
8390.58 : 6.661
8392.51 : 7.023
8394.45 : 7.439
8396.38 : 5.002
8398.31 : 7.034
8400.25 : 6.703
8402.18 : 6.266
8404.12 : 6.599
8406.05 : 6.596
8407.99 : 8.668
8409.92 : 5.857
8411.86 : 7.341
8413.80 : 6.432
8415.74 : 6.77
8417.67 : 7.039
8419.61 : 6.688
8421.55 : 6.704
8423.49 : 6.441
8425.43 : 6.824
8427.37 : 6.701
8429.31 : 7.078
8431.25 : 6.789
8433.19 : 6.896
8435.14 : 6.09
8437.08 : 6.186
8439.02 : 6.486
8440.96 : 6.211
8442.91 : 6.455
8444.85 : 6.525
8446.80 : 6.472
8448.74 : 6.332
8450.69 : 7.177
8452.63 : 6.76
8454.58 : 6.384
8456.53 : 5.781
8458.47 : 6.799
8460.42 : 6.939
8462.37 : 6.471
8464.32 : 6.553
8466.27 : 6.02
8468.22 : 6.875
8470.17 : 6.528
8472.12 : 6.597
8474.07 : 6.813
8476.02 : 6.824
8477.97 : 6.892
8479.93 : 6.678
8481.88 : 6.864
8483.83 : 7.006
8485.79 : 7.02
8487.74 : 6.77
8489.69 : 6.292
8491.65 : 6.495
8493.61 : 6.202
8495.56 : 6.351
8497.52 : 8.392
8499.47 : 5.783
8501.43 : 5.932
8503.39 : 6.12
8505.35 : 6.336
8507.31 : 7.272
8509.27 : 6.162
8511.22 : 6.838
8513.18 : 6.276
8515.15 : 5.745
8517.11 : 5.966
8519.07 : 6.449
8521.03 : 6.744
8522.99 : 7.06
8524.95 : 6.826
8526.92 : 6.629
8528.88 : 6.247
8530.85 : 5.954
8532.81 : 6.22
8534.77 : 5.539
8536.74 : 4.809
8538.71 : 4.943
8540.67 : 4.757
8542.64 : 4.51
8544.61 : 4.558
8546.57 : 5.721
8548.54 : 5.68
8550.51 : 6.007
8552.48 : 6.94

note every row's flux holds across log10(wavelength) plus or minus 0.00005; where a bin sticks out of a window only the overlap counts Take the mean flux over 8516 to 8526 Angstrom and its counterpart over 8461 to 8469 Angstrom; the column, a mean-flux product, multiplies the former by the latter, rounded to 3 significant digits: 42.8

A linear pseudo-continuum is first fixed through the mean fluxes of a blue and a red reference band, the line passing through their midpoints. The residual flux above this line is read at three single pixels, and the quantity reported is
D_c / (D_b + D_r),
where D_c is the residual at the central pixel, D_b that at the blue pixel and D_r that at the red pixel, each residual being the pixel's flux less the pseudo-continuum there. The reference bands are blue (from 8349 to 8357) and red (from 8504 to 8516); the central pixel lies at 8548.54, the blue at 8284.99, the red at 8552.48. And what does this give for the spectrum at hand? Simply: -0.3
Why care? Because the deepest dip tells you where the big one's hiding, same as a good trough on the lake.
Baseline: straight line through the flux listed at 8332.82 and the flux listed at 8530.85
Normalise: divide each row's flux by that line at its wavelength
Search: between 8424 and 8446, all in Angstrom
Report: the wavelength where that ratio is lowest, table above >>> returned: 8435.14 Angstrom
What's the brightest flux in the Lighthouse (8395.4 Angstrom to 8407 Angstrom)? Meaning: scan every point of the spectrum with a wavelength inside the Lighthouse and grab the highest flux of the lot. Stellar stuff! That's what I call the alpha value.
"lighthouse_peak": 7.034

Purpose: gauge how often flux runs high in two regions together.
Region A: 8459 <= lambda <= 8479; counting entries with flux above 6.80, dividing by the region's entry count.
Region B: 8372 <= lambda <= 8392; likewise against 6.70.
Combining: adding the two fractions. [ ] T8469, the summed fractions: 0.90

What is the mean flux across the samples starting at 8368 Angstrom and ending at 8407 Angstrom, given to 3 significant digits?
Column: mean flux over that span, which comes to 6.69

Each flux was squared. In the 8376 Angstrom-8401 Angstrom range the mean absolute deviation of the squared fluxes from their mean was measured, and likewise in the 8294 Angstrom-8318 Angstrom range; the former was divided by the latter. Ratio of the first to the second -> 0.5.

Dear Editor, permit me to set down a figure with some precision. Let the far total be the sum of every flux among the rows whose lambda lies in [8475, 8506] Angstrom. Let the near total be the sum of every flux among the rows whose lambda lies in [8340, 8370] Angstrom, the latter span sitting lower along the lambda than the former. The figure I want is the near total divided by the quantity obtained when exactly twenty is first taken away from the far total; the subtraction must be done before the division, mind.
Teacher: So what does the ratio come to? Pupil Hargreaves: 1.256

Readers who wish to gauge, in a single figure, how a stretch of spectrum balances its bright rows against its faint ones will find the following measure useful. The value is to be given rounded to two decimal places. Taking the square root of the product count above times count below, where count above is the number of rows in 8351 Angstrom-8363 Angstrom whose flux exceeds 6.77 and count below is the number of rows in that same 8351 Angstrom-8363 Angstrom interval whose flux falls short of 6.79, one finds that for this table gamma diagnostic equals 3.00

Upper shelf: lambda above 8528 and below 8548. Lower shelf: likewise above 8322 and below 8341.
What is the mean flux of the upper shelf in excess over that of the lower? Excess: -1.3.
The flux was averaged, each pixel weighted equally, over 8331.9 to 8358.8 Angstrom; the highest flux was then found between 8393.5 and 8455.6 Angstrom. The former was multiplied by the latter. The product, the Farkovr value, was 57.3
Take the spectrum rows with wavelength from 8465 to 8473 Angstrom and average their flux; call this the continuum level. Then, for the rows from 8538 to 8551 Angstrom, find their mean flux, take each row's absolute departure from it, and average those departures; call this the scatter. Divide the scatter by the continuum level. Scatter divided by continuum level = 0.084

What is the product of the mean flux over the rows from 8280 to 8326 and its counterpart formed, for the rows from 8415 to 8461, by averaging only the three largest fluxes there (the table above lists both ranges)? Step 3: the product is 48.2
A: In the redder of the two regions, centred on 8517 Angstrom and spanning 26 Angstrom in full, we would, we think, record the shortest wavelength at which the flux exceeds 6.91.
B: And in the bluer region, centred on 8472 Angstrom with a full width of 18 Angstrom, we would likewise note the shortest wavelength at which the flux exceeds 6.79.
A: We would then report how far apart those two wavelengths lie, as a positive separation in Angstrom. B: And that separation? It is 39.1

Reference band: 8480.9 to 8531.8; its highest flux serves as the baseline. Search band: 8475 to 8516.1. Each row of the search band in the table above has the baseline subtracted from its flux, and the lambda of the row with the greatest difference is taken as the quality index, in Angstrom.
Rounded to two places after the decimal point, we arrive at 8497.52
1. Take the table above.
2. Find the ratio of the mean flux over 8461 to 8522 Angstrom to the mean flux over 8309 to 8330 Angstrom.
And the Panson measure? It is 0.936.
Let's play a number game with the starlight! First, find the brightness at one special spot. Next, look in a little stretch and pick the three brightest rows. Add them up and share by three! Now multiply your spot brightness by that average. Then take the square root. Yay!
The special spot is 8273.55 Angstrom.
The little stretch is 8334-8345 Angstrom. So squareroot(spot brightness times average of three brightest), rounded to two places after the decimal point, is 6.84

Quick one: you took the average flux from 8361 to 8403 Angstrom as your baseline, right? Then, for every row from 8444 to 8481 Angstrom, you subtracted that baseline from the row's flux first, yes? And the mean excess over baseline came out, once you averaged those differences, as -0.12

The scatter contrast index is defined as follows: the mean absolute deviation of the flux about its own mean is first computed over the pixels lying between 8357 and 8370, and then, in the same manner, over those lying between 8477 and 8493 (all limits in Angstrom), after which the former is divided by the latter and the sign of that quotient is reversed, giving -1.6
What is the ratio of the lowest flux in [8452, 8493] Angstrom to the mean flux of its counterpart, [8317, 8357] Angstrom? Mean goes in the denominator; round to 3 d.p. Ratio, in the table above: 0.871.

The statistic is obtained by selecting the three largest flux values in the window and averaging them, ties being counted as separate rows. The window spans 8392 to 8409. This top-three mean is 7.71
